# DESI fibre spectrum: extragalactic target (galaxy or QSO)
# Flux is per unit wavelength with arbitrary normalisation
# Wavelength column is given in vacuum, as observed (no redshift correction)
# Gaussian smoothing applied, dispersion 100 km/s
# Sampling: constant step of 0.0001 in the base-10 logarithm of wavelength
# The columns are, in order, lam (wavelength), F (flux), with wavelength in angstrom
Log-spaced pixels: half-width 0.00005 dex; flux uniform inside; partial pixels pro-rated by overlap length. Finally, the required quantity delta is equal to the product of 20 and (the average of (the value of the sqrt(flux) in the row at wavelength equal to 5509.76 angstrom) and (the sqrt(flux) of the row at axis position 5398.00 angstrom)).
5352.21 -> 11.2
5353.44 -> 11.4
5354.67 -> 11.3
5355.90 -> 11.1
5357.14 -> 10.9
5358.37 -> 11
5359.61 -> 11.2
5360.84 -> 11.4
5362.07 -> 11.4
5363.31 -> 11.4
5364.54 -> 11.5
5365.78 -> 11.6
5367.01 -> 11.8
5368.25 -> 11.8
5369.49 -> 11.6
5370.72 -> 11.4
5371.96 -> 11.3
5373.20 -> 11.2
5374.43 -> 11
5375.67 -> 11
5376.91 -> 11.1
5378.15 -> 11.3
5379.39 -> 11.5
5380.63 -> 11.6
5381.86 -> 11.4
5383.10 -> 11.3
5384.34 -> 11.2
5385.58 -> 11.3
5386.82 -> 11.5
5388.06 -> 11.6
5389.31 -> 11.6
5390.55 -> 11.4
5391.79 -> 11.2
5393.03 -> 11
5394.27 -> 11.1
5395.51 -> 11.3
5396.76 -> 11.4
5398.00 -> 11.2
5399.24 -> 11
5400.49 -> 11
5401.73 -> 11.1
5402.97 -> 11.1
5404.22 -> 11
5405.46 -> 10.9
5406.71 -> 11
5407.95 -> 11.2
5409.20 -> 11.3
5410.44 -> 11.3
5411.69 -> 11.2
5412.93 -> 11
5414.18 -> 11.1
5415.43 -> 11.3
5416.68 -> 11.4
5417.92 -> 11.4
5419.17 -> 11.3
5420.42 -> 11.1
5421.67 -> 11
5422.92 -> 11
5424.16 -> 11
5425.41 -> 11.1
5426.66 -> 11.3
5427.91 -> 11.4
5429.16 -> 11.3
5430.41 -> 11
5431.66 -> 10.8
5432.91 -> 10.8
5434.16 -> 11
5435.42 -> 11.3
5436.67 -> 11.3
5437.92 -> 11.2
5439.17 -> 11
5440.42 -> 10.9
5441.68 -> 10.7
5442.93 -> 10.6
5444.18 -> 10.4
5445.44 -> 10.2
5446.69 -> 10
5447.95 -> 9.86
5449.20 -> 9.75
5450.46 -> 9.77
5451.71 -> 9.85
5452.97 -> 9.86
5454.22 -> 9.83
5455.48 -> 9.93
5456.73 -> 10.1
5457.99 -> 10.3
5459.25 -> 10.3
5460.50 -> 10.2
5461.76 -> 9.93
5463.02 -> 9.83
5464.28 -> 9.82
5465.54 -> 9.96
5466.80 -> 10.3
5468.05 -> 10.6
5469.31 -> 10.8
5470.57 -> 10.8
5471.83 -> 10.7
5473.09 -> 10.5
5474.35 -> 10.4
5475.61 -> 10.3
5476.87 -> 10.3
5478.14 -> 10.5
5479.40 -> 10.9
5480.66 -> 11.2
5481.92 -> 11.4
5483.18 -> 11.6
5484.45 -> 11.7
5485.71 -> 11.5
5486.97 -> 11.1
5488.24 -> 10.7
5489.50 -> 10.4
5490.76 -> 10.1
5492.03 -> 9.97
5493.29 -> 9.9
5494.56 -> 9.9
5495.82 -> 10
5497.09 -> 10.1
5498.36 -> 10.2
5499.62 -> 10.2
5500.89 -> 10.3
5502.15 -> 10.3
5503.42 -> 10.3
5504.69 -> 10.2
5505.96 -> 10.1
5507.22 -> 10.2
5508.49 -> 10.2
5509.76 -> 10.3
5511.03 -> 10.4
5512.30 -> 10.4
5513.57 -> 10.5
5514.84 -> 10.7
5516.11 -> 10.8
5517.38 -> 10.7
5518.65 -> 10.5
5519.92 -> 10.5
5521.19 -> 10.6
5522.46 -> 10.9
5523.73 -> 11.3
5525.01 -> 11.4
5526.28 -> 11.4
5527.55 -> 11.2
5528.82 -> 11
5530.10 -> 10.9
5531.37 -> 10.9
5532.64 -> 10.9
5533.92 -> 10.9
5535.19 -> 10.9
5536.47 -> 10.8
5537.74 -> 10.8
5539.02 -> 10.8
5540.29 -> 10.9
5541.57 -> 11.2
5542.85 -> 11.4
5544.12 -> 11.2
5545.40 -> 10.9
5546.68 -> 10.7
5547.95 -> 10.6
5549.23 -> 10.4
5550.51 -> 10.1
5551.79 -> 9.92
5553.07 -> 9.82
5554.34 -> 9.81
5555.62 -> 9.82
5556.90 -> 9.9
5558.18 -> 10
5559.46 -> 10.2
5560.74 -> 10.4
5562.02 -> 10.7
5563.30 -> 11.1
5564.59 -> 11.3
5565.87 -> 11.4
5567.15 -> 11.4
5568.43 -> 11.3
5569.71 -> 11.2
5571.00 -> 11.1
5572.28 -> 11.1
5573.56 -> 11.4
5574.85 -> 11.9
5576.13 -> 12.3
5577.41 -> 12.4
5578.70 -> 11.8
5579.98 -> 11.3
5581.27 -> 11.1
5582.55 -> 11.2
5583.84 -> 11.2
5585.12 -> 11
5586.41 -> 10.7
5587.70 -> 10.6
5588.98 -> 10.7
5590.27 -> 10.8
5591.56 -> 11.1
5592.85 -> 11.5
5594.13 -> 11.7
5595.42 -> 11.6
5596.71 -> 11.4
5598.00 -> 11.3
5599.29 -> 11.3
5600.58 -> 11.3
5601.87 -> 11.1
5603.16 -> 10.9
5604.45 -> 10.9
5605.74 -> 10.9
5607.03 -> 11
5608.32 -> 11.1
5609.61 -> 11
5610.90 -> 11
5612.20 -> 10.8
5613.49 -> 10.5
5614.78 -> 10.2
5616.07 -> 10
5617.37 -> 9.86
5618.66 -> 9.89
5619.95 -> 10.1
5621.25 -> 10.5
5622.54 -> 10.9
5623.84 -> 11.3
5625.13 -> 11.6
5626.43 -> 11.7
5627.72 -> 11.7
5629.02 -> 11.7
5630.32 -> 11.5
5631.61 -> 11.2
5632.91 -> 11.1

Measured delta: 65.6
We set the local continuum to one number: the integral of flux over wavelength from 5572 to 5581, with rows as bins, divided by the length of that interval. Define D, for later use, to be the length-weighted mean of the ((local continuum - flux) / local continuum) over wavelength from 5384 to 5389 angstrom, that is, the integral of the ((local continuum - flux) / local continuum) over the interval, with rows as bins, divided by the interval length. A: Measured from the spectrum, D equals 0.027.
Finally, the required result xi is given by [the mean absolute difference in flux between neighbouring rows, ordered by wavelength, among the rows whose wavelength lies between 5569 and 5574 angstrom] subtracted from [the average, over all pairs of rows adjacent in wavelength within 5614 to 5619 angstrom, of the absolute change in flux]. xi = -0.01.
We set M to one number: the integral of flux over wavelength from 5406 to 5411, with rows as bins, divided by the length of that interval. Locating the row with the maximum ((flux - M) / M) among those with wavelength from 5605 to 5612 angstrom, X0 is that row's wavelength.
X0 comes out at 5608.32 angstrom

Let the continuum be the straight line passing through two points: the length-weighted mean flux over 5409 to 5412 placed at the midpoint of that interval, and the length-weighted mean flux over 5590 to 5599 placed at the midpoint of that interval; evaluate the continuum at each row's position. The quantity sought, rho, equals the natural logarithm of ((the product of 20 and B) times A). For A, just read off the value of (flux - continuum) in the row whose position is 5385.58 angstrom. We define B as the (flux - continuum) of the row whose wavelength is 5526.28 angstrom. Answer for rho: -3.0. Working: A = 0.0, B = 0.07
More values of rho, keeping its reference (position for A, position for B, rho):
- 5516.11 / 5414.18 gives 0.6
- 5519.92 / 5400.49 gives 1.5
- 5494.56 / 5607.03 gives 2.3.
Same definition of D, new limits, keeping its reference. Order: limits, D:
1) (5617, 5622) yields 0.138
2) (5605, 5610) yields 0.063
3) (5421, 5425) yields 0.063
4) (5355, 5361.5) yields 0.052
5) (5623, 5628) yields 0.017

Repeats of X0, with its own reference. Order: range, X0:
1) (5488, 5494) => 5488.24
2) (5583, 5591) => 5583.84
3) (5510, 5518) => 5516.11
